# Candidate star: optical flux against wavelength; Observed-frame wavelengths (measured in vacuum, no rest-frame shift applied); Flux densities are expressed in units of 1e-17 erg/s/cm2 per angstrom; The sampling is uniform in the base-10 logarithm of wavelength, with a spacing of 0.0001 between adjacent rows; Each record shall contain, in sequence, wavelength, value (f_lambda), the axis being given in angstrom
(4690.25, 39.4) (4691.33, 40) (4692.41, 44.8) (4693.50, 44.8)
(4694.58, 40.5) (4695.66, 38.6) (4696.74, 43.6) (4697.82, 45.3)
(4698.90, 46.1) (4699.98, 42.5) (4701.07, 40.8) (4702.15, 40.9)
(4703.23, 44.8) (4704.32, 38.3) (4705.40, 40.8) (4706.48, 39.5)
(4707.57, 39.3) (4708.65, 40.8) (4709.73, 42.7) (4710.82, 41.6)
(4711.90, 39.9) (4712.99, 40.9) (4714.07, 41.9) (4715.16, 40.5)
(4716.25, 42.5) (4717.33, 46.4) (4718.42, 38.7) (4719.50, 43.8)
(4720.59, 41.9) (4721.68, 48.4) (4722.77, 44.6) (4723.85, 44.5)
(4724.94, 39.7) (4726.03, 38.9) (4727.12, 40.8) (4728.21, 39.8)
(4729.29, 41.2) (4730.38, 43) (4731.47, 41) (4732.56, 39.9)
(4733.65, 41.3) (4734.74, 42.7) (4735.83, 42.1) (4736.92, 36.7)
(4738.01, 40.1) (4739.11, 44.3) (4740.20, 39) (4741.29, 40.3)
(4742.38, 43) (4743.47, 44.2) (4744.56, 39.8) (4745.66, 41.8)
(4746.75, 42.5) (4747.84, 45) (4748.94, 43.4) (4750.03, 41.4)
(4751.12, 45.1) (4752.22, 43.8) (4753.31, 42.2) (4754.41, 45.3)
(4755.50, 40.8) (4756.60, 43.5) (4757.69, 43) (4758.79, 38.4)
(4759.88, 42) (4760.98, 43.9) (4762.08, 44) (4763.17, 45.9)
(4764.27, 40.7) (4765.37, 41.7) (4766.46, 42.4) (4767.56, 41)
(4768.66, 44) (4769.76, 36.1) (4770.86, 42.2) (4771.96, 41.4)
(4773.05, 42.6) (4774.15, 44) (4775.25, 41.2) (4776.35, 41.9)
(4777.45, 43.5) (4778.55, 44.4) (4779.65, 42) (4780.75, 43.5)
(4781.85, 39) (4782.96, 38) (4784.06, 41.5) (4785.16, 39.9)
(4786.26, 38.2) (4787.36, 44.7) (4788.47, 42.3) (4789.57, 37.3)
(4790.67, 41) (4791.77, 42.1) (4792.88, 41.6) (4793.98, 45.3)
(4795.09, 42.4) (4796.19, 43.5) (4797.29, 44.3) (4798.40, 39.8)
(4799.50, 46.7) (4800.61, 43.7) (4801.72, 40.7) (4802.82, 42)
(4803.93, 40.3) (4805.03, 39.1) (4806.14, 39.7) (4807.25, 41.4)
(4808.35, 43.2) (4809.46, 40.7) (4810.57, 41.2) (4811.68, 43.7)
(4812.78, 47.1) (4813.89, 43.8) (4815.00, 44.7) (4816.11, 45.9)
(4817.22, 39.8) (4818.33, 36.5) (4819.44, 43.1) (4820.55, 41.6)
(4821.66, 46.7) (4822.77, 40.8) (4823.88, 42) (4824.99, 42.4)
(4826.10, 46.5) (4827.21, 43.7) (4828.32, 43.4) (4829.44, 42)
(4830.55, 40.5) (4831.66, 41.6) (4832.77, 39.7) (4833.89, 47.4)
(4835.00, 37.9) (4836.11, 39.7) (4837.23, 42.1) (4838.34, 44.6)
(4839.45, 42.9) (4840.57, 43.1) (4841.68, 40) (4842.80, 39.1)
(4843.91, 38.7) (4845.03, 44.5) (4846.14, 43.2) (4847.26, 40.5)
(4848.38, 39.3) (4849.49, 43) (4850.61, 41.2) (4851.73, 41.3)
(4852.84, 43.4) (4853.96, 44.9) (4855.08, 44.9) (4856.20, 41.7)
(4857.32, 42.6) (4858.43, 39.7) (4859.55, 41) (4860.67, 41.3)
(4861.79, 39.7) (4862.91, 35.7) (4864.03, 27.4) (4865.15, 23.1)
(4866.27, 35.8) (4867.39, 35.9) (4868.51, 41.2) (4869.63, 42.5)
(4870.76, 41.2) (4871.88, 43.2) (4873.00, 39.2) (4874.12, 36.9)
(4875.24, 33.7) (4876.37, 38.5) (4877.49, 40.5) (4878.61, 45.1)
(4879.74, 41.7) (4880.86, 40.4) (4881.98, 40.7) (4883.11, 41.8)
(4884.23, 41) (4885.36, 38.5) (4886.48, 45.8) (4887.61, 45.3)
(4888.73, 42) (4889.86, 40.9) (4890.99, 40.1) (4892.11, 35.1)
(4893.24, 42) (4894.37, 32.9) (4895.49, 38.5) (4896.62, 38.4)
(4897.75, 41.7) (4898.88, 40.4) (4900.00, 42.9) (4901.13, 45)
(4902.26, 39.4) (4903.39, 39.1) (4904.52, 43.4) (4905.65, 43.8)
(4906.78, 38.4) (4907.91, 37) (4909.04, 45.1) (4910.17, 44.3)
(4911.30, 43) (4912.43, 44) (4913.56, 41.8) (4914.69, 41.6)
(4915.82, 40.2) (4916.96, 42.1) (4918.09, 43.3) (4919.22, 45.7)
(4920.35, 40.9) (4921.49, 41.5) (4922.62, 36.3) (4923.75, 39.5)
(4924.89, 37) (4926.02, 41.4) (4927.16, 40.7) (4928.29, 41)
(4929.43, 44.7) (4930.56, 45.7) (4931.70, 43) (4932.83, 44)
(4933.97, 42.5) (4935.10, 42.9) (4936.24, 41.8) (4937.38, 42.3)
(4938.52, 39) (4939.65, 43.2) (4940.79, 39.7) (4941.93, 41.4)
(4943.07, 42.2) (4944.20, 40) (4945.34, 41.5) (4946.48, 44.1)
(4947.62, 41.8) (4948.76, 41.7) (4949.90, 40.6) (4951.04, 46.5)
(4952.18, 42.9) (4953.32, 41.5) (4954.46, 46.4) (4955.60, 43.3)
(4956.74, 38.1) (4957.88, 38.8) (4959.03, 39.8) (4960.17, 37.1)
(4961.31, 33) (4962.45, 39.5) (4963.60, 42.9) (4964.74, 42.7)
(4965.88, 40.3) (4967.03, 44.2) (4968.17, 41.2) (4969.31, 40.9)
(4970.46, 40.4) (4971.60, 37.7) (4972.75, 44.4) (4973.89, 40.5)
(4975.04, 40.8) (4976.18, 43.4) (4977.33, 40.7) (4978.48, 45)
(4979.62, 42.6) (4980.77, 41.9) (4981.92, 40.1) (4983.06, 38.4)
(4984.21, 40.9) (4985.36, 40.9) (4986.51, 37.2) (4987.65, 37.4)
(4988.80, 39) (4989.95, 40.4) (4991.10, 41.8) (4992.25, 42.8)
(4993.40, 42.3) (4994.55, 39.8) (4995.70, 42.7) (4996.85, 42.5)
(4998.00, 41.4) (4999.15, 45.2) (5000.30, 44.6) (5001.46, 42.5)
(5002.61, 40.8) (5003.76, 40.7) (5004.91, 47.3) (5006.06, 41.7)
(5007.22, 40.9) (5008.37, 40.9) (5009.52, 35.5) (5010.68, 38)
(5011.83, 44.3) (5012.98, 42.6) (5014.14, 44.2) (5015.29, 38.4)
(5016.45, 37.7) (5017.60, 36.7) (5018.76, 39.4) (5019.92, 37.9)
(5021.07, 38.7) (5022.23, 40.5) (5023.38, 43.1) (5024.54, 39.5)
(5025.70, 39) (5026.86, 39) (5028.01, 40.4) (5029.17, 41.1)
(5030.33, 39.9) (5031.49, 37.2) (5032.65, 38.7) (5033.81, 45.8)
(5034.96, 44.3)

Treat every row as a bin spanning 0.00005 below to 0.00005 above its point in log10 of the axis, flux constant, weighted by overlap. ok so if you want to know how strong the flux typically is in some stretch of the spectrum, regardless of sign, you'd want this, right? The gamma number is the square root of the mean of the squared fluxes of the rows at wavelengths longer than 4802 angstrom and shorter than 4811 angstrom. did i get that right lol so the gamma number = 41.0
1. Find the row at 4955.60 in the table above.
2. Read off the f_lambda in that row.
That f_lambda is 43.3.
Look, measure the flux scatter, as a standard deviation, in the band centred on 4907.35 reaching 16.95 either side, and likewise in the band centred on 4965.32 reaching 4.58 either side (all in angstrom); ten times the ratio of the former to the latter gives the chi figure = 9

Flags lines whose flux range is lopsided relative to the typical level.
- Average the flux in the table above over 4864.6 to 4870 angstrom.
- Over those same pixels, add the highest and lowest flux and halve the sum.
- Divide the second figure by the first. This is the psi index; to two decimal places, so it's 0.92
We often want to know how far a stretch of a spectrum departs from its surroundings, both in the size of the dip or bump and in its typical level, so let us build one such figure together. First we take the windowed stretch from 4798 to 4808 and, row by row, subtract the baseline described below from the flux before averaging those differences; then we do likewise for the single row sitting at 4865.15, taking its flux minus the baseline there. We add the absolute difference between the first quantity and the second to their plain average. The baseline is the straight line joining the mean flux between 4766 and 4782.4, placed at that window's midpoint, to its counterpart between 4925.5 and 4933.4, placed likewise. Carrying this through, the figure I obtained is 8.8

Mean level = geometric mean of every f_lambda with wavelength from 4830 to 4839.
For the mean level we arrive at 41.6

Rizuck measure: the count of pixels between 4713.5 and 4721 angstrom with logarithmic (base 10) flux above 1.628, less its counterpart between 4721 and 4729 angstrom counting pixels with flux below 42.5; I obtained -1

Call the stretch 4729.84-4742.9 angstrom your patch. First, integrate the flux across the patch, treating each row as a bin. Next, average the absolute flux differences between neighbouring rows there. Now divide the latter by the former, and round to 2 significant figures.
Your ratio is 0.0049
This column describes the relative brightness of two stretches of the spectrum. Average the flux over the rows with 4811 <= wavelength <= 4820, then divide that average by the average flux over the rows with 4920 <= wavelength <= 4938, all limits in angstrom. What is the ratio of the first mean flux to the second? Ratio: 1.04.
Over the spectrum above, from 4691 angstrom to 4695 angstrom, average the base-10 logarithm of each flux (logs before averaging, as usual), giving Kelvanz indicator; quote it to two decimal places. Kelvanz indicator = 1.63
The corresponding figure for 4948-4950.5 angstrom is 1.61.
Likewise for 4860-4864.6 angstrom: 1.55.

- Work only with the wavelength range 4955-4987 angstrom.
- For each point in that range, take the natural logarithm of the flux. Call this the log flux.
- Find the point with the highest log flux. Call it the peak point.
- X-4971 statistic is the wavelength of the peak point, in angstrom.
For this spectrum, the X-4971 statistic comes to 4978.48 angstrom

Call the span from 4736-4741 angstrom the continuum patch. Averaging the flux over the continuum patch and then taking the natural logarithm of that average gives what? 3.69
